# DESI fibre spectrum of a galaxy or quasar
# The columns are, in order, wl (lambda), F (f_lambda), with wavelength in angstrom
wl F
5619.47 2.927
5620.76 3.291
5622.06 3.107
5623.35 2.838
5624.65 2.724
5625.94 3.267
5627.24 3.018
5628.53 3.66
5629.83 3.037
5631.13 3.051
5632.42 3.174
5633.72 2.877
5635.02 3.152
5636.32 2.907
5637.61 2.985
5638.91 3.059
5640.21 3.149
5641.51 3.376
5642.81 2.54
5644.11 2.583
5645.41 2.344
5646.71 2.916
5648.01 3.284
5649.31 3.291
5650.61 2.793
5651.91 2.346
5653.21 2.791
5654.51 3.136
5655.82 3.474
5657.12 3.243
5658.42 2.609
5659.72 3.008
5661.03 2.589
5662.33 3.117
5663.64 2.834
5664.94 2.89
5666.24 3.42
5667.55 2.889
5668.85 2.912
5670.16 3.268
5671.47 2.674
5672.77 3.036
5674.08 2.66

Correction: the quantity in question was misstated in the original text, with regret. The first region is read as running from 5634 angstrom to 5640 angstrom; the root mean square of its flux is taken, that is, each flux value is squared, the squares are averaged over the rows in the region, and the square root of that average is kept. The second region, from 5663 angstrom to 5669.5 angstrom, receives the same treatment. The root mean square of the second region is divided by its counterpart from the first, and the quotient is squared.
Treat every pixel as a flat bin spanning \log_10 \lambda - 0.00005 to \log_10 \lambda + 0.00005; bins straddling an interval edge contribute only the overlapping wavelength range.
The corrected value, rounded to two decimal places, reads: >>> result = 0.98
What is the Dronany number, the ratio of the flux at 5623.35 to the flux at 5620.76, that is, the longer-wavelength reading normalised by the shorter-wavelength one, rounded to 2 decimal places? 0.86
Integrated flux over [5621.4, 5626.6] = 15.5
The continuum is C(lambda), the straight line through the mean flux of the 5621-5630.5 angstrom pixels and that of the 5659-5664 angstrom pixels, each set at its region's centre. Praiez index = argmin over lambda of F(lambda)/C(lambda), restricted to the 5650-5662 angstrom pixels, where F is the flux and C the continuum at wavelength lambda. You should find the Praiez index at 5651.91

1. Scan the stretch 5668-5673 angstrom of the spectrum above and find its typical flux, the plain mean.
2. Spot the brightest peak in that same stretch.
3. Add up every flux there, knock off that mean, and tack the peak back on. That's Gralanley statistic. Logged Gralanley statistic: 12.2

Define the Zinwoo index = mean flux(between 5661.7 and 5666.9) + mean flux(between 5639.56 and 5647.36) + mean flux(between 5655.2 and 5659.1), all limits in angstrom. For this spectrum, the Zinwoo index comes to 8.99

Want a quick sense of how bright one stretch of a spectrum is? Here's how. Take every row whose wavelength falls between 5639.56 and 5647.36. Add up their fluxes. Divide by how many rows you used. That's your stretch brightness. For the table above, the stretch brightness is 2.82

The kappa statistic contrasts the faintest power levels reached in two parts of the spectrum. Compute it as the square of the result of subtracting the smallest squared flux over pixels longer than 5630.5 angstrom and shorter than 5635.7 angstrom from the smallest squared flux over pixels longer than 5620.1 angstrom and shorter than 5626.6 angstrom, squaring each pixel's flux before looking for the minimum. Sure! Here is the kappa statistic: 0.73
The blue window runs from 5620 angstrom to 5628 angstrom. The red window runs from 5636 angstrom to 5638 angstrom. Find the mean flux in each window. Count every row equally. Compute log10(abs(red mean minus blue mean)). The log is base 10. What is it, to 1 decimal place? -1.0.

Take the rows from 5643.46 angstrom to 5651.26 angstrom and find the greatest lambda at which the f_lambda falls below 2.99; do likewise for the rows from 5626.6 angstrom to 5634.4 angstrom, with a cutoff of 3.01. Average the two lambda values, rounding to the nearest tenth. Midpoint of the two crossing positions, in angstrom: 5642.2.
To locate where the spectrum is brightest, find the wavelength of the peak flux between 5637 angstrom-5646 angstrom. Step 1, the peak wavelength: 5641.51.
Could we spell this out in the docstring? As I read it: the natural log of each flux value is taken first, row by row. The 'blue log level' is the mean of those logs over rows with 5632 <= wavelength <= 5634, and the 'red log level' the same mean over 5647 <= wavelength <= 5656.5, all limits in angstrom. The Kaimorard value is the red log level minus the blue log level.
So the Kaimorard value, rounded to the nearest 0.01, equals -0.01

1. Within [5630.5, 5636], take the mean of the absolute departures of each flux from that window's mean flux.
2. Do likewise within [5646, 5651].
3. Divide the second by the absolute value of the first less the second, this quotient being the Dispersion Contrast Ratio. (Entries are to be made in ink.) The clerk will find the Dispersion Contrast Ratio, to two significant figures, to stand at 1.9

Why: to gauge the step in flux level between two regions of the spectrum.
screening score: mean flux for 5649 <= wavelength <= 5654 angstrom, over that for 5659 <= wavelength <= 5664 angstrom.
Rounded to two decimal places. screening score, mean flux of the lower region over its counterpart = 0.97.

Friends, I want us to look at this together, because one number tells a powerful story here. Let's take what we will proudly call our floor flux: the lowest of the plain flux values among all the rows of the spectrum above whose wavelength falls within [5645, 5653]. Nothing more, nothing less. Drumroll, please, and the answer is 2.344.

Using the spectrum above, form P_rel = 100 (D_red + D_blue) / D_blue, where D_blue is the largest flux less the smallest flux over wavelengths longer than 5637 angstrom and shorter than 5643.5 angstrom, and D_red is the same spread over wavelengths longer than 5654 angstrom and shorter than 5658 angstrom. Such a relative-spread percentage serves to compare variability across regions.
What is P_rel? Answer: 140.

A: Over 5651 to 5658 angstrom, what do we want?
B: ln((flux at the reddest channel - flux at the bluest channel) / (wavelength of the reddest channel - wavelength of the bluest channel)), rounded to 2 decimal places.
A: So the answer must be -1.76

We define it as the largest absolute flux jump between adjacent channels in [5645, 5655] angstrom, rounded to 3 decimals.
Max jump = 0.572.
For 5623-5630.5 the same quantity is 0.642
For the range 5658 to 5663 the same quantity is 0.528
